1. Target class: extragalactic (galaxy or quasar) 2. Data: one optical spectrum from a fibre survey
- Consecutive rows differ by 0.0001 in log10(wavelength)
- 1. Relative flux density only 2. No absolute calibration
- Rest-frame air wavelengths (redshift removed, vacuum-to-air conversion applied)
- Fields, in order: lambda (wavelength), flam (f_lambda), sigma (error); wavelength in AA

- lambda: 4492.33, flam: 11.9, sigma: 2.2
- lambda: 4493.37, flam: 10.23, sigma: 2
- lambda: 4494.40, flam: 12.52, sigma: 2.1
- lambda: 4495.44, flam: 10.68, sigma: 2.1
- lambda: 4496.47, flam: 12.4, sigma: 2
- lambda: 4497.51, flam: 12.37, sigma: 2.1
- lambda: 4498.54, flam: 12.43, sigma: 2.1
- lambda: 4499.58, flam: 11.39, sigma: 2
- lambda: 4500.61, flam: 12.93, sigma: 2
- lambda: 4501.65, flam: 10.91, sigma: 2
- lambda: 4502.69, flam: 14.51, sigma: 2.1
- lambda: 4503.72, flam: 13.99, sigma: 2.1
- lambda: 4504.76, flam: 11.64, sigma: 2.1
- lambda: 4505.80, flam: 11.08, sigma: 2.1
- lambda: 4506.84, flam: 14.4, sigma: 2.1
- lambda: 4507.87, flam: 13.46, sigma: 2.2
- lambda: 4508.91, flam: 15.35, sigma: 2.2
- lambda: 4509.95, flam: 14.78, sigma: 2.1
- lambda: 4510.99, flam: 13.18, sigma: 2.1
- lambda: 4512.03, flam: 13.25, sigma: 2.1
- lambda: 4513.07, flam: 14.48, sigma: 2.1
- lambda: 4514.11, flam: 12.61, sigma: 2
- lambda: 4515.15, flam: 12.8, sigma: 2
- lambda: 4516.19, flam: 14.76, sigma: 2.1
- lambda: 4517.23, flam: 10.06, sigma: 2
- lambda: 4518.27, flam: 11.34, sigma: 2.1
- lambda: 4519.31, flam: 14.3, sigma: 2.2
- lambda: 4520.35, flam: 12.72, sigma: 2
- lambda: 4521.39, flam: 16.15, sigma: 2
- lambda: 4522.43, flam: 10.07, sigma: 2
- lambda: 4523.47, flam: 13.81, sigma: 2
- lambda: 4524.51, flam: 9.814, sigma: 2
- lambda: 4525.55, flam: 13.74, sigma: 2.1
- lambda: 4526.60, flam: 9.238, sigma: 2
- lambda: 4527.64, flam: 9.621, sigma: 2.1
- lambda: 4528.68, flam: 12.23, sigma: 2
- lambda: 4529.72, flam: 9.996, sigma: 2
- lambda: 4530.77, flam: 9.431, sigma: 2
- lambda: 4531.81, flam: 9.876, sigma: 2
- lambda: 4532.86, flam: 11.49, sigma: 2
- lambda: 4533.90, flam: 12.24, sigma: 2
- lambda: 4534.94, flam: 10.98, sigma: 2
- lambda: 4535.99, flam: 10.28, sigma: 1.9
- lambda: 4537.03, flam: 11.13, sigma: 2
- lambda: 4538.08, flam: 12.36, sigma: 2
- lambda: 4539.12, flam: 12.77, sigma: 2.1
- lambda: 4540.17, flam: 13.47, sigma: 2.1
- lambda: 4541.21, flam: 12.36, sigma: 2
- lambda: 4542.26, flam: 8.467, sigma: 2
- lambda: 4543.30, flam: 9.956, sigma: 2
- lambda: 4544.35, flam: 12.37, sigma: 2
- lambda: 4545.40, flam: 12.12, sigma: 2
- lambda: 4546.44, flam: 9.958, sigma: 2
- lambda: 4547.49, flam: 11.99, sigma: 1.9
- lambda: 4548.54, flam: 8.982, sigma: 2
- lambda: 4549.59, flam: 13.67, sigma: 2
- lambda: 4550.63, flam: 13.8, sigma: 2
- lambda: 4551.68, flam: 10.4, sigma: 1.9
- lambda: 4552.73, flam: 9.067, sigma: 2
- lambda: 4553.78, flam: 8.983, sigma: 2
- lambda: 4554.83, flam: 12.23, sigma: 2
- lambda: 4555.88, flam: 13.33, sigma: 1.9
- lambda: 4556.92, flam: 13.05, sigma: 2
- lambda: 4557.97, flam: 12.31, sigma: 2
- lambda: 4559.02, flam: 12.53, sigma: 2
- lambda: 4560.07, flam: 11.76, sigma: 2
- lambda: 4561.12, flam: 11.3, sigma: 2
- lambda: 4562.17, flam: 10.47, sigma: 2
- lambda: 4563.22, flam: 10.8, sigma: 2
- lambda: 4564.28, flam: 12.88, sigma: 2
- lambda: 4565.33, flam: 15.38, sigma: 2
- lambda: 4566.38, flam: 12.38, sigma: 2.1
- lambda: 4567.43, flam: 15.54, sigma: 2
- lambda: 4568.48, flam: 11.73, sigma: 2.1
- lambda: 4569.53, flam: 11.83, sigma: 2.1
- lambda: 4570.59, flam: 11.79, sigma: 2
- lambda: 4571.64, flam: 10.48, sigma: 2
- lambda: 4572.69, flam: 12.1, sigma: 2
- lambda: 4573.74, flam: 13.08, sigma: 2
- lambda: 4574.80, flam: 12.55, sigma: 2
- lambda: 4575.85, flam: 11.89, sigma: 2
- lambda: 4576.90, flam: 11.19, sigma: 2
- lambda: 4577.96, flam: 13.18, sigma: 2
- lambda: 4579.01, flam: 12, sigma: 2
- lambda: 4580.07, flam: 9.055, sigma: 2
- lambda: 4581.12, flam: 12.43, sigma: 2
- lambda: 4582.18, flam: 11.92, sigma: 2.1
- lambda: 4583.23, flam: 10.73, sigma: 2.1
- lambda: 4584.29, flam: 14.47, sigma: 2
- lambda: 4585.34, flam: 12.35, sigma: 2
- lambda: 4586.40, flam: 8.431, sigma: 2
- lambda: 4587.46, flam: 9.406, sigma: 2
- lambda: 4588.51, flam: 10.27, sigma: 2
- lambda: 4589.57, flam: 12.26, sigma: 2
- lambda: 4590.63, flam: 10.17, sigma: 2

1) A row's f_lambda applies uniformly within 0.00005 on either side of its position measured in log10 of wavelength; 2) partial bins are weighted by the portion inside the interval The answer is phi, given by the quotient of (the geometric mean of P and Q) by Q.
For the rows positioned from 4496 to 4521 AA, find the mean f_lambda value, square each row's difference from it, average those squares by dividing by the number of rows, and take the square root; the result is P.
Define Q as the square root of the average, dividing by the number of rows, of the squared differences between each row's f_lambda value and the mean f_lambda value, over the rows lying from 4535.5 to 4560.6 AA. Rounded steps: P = 1.39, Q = 1.60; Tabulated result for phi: 0.93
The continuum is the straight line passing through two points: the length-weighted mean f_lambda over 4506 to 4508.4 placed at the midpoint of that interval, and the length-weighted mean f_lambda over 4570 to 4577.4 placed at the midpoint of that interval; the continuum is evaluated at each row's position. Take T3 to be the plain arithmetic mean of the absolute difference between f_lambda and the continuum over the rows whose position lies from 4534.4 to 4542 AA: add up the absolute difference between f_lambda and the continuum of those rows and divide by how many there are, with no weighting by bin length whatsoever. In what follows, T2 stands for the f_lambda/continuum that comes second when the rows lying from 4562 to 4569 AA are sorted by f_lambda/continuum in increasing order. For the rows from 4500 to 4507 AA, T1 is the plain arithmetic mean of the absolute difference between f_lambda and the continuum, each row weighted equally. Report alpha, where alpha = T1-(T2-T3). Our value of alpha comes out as 1.6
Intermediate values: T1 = 1.4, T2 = 0.89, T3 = 1.1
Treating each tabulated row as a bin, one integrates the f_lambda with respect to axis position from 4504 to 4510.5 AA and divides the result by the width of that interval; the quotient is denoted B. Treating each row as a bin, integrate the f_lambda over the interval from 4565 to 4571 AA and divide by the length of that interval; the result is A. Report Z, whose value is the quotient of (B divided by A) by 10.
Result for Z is 0.103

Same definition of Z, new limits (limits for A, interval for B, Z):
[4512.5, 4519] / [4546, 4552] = 0.090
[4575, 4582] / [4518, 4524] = 0.113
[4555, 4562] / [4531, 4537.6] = 0.089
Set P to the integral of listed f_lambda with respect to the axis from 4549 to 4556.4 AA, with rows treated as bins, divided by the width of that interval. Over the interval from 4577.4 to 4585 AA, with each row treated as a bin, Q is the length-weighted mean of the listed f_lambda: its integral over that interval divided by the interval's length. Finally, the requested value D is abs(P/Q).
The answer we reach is 0.97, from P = 11.6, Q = 11.97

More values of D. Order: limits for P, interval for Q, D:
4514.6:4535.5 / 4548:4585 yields 0.98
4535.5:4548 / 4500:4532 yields 0.92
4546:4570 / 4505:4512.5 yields 0.88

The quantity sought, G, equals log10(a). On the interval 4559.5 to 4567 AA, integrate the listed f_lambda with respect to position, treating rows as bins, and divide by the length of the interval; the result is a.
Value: 1.09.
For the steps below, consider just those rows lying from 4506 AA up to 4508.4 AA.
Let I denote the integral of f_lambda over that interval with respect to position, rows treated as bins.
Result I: 33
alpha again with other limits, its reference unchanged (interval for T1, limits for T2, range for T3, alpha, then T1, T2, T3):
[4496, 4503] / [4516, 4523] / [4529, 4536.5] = 3.1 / 1.6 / 0.76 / 2.3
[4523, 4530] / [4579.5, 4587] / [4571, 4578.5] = 2.3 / 2.2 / 0.77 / 0.8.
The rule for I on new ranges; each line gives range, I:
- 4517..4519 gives 22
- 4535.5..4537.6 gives 23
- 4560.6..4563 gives 26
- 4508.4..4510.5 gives 32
